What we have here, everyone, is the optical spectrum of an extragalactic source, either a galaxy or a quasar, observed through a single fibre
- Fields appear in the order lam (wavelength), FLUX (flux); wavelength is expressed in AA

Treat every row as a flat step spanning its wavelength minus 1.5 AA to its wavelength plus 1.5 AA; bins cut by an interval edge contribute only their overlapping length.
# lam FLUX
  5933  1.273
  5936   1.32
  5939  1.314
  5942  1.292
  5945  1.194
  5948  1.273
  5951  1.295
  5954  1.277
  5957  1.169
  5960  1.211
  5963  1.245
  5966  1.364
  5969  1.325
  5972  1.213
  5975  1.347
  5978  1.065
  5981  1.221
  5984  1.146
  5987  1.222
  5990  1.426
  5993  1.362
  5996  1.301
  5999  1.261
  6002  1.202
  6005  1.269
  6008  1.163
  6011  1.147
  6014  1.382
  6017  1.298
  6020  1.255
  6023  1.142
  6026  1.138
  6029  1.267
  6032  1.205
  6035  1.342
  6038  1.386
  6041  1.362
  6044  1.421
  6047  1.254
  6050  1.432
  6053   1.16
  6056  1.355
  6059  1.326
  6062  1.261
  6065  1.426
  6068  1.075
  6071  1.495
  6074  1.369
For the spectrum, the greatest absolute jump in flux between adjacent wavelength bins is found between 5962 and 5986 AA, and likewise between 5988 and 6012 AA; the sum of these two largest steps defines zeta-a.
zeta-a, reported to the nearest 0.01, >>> 0.39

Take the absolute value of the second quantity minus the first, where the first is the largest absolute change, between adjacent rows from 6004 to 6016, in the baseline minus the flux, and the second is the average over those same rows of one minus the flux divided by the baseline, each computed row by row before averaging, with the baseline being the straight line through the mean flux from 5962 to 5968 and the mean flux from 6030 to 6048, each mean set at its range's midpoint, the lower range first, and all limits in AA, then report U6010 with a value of 0.17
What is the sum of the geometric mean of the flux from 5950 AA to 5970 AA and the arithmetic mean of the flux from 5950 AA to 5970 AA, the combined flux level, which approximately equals 2.54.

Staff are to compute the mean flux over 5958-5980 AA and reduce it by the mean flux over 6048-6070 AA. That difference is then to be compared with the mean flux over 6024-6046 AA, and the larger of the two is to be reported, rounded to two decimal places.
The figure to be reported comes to 1.30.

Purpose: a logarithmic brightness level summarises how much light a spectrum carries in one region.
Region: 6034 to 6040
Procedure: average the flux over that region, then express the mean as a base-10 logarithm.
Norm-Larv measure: 0.135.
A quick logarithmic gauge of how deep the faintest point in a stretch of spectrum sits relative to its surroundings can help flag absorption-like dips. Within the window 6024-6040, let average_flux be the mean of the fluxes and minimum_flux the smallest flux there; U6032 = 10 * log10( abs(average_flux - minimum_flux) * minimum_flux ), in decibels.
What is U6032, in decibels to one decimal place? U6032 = -8.3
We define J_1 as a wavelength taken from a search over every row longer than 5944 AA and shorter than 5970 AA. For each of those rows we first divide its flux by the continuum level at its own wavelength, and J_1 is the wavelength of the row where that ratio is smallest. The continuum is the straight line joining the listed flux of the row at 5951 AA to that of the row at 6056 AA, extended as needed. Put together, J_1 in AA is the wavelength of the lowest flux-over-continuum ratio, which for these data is 5957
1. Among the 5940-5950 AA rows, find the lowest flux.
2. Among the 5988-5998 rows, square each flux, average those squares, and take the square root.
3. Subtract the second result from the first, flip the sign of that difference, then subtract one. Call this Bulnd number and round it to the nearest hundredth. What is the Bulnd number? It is -0.83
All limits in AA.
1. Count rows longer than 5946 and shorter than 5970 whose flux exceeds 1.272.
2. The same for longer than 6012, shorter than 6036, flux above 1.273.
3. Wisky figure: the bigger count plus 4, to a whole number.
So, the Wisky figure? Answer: 9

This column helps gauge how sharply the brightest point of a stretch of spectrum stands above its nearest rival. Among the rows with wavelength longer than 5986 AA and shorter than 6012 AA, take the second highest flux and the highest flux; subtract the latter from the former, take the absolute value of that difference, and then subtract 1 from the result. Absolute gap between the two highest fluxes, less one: -0.936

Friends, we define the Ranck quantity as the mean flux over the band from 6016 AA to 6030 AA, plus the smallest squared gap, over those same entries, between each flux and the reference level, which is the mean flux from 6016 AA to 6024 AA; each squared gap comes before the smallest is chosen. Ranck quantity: 1.22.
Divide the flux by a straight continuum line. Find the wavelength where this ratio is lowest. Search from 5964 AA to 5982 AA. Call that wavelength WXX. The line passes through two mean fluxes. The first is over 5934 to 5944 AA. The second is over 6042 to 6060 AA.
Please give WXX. 5978 AA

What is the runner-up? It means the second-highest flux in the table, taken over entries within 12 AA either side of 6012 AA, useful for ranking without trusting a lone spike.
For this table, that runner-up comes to 1.298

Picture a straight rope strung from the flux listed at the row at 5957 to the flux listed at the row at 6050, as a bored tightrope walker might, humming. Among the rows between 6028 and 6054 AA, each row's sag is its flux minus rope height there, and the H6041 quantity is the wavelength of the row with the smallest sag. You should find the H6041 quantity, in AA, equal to 6053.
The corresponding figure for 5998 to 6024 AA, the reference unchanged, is 6023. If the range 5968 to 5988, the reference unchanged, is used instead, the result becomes 5978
